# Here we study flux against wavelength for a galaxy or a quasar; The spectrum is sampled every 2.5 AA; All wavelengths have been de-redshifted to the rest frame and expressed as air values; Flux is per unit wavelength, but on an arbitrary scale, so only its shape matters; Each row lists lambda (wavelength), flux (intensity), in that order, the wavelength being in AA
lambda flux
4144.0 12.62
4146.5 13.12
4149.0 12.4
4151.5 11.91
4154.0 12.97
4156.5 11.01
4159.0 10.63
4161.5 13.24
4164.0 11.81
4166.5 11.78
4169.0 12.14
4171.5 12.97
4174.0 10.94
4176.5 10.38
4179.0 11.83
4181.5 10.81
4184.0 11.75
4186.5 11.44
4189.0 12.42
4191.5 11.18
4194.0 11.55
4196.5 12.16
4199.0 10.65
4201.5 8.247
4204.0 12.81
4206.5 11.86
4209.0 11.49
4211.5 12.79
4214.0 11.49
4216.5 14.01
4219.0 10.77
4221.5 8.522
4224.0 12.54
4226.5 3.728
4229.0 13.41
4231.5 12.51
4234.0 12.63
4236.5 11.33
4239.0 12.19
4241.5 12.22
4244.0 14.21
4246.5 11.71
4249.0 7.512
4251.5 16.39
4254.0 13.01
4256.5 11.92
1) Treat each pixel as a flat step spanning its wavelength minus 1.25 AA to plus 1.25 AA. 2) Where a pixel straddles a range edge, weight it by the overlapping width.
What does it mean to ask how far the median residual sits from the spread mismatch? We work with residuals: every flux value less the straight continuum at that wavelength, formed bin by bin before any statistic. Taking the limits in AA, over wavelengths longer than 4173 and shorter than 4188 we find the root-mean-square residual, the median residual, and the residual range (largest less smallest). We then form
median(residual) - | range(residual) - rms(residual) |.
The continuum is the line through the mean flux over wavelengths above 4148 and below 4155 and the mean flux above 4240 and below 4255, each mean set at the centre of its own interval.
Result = -1.3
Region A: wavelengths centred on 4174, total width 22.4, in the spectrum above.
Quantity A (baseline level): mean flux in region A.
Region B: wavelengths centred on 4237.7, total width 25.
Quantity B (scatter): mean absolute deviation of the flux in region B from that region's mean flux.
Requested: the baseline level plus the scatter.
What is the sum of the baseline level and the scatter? 13.8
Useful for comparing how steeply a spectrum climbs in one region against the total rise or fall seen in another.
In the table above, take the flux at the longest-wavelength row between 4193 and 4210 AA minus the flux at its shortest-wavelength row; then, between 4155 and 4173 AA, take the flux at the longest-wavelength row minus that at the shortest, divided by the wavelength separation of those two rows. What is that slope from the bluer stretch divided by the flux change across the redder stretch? -2.18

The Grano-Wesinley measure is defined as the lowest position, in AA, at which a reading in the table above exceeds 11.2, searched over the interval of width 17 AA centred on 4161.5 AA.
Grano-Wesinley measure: 4154.0 AA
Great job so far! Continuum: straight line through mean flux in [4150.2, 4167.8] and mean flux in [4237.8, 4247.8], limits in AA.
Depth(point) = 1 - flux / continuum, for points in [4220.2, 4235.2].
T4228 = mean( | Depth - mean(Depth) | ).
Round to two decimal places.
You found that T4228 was 0.24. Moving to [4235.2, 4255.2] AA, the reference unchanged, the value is 0.13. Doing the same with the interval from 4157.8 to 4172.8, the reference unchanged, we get 0.06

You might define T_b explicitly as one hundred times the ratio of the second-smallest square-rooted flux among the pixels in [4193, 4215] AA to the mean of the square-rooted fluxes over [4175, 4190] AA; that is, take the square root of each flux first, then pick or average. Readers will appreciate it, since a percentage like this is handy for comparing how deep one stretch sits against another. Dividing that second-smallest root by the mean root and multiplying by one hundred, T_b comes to 97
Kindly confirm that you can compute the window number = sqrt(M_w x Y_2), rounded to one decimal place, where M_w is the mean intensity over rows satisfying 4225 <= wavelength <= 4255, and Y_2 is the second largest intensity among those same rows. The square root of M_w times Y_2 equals 12.9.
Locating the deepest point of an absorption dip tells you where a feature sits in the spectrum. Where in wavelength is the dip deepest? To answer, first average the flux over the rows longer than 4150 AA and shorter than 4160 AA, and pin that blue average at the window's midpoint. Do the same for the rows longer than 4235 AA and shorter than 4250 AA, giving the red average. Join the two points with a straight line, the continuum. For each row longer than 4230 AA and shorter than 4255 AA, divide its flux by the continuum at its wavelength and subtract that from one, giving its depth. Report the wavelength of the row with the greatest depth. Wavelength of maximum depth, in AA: 4249.0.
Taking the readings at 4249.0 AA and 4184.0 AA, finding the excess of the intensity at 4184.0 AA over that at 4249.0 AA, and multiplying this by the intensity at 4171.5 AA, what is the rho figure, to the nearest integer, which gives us 55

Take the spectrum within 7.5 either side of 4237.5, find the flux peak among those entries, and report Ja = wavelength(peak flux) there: 4244.0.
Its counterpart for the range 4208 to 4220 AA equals 4216.5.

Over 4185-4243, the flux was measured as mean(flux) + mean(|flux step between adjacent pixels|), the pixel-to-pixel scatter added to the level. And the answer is 13.6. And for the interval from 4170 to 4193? 12.6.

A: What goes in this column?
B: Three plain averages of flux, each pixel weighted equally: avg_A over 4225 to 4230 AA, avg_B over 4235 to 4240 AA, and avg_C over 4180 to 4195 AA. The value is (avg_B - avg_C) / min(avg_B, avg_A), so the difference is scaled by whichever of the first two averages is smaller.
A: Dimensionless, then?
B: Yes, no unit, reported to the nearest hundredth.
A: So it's 0.03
